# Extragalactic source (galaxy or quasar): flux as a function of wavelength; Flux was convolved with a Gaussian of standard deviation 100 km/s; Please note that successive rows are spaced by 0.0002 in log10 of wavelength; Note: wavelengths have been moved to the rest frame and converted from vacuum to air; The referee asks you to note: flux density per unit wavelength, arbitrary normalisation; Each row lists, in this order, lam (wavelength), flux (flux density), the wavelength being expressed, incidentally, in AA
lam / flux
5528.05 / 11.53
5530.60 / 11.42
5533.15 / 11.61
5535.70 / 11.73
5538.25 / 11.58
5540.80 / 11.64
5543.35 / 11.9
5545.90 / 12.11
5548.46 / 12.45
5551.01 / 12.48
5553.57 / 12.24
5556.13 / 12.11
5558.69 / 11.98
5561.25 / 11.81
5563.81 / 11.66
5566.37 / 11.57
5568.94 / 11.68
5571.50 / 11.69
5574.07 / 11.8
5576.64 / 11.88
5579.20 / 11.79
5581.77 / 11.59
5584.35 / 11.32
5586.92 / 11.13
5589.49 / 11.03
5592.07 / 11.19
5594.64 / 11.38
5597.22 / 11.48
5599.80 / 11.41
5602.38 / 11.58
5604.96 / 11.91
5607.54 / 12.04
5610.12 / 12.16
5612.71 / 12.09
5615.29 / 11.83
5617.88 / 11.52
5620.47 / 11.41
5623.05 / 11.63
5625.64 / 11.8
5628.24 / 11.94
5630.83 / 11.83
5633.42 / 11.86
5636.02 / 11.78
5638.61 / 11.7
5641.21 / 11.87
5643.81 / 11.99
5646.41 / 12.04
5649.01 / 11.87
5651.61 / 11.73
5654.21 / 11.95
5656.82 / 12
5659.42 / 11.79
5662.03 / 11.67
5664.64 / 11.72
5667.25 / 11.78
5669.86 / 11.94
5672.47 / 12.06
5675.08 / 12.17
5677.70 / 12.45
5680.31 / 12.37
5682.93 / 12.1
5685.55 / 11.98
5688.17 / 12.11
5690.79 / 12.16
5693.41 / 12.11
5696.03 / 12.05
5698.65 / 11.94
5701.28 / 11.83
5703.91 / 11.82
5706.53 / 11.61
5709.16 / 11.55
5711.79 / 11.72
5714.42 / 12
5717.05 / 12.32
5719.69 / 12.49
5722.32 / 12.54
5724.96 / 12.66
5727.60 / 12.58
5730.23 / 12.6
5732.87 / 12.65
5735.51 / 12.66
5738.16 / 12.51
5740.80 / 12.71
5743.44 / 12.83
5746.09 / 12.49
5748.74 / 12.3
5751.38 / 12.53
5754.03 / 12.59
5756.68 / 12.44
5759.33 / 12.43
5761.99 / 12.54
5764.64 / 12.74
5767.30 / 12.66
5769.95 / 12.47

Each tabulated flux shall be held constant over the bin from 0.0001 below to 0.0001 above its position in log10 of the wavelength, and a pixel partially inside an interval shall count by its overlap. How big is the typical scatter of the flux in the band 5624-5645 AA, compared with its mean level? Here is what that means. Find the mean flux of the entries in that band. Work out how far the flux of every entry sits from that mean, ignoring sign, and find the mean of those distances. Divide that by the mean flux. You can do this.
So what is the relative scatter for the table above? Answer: 0.0058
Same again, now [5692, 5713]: 0.0130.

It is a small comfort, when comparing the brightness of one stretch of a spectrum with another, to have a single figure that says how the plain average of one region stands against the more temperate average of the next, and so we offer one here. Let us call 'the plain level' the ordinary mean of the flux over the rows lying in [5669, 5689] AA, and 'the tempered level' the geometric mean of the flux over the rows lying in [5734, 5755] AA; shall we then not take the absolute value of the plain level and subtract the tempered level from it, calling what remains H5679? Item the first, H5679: -0.4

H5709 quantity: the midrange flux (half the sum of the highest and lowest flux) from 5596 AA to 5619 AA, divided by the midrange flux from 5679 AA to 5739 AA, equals 0.97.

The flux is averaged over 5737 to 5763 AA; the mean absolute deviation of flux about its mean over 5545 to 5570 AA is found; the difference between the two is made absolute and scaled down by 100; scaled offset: 0.123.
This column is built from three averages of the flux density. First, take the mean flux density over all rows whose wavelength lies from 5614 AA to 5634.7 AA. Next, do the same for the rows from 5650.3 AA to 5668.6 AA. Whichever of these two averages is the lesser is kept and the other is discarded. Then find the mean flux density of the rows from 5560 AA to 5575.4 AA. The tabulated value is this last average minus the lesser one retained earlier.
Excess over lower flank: -0.03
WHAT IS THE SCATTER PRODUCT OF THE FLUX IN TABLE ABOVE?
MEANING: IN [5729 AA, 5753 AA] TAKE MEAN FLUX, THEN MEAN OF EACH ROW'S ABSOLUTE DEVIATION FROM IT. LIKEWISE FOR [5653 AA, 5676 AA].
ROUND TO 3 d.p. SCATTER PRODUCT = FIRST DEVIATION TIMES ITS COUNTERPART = 0.016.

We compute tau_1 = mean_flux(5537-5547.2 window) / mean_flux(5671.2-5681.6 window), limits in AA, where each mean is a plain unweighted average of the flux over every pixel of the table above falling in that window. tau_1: 0.963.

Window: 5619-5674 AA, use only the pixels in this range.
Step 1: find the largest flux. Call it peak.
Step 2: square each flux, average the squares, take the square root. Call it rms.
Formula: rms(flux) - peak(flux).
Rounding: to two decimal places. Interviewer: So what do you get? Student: -0.23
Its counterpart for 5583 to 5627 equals -0.57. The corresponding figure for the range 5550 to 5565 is -0.43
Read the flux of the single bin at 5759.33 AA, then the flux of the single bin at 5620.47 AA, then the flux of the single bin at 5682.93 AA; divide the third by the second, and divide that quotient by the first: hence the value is 0.085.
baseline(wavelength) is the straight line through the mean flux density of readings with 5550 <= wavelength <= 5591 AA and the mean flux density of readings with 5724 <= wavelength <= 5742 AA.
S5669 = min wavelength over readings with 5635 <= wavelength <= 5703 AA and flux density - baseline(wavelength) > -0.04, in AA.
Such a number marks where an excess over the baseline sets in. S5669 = 5677.70 AA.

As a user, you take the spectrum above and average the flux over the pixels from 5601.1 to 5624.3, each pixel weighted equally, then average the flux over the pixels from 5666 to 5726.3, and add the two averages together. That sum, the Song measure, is 23.9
